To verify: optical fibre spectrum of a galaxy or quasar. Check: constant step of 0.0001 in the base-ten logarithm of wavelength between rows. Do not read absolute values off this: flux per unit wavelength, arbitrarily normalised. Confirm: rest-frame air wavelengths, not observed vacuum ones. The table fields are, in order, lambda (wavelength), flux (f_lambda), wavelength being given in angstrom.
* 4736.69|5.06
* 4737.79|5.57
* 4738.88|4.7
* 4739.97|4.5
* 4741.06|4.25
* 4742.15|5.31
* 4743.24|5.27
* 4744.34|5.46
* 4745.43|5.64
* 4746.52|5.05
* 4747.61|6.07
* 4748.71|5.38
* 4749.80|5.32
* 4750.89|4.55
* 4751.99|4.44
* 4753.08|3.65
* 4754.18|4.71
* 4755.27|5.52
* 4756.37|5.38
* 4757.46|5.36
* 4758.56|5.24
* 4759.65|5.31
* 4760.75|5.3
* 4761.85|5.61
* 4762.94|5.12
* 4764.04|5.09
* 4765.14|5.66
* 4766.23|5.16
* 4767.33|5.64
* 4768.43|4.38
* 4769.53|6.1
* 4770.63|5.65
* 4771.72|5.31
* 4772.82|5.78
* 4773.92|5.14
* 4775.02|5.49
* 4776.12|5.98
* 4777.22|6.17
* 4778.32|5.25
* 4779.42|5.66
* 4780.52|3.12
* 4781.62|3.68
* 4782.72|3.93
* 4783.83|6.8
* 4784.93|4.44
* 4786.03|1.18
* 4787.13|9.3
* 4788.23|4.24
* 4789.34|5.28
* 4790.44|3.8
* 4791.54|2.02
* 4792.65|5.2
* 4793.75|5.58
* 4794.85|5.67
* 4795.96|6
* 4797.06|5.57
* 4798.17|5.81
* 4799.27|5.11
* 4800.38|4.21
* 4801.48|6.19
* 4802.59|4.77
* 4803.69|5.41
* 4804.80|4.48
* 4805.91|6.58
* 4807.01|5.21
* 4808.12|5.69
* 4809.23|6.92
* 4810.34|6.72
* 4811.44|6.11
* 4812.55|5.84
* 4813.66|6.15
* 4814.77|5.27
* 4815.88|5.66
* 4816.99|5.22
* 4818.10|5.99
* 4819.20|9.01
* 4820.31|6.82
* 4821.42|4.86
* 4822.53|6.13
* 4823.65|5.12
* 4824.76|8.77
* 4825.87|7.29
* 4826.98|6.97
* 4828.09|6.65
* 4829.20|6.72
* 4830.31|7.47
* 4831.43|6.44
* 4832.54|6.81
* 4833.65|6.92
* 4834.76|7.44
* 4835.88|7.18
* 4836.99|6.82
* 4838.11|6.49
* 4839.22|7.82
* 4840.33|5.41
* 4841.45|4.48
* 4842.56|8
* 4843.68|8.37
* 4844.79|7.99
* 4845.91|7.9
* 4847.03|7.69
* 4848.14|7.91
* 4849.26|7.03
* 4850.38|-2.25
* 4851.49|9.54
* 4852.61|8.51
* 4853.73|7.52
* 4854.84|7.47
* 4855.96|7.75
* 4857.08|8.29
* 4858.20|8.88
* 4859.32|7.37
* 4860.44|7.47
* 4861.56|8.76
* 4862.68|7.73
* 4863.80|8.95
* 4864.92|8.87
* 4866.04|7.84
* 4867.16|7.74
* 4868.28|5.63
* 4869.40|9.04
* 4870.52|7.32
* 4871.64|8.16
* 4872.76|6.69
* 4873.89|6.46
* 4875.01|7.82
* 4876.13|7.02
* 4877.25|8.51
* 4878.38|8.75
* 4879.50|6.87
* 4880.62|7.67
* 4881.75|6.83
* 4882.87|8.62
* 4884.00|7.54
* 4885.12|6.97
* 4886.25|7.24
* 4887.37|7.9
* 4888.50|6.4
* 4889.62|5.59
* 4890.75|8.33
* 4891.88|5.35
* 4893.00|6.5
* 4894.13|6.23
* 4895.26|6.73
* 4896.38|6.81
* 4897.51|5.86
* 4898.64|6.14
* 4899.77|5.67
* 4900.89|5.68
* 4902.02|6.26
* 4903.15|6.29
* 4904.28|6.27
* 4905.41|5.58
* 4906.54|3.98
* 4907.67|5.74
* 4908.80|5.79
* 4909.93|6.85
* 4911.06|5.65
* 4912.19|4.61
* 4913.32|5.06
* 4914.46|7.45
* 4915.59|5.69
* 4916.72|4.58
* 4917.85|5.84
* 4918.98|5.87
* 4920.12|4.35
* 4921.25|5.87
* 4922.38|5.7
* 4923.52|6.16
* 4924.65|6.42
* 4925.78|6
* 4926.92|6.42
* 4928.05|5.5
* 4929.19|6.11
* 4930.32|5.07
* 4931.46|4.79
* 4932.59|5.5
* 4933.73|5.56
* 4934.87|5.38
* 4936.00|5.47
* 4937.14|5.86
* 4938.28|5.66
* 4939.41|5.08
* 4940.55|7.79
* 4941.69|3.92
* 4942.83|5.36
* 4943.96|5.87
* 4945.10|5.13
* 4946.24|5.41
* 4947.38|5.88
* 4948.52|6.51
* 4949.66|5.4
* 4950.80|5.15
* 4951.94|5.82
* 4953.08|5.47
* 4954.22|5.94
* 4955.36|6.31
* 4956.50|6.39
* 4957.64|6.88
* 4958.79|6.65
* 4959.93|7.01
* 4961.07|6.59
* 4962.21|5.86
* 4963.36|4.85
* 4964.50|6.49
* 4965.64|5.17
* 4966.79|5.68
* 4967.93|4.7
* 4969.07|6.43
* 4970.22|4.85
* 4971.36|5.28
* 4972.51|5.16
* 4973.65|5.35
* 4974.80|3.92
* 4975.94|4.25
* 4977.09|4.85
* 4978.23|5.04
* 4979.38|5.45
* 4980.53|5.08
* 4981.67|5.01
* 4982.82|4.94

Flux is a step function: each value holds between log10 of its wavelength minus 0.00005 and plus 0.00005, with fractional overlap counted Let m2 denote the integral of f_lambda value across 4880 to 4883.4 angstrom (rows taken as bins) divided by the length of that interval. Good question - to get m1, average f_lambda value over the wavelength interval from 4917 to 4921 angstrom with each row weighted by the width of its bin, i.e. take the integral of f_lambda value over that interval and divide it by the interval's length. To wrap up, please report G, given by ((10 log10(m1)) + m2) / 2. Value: 7.48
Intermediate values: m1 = 5.34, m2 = 7.7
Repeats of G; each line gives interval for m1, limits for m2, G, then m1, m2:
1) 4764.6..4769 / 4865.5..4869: 7.17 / 5.21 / 7.2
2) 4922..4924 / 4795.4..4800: 6.64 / 5.92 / 5.6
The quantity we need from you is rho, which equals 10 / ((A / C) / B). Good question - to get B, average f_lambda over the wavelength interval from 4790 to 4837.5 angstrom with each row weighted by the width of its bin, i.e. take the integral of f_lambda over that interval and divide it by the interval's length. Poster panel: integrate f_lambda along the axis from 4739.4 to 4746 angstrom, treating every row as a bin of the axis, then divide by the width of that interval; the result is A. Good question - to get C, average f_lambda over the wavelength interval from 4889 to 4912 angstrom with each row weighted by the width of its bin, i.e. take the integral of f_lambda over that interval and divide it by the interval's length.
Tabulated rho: 72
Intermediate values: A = 5.1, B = 6.02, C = 6.0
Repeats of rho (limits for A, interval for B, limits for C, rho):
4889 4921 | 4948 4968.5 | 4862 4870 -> 81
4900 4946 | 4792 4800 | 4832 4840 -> 68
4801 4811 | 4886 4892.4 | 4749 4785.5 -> 61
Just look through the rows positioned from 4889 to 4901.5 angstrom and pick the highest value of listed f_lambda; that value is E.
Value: 8.33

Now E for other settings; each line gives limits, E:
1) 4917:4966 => 7.79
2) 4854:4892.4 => 9.04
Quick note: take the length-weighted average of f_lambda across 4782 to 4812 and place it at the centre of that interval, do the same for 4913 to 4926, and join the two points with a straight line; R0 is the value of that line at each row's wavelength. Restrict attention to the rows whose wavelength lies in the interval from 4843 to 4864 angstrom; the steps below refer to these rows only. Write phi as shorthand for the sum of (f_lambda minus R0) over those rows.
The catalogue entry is 39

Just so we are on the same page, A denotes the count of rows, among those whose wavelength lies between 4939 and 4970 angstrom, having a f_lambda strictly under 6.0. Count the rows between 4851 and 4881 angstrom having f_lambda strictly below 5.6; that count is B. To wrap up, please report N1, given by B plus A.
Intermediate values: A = 17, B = 0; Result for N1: 17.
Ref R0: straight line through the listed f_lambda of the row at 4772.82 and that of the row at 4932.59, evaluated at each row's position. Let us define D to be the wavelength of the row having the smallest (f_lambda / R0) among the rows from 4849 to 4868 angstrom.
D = 4850.38 angstrom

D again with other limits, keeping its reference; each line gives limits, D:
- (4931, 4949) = 4941.69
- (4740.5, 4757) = 4753.08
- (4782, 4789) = 4786.03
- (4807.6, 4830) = 4821.42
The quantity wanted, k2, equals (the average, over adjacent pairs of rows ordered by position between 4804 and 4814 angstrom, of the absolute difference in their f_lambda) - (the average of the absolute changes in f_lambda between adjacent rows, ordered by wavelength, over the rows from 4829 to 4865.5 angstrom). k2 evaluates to -0.55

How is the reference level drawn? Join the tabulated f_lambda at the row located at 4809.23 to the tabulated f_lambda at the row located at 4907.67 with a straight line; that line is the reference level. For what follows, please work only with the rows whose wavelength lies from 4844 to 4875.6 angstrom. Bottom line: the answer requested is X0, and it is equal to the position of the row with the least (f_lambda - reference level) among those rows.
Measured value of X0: 4850.38 angstrom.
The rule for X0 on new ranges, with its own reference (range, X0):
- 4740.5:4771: 4753.08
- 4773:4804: 4786.03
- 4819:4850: 4841.45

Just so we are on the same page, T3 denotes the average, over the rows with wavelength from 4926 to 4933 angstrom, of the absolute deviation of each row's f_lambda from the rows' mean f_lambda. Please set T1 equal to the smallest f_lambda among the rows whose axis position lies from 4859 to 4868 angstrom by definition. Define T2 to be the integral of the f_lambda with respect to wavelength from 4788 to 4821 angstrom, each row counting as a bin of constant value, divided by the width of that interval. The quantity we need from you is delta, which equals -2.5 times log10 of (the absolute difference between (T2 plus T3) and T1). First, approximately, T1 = 7.37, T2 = 5.6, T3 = 0.5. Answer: -0.3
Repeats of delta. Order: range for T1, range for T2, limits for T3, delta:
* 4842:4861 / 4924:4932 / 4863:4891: -2.4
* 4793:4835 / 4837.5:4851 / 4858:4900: -1.2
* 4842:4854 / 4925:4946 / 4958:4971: -2.3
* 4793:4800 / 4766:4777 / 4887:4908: 0.0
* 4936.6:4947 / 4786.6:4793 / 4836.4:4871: -0.9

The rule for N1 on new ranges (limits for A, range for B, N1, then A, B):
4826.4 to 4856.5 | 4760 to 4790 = 19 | 3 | 16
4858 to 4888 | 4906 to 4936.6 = 13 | 1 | 12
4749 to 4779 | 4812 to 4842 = 31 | 25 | 6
